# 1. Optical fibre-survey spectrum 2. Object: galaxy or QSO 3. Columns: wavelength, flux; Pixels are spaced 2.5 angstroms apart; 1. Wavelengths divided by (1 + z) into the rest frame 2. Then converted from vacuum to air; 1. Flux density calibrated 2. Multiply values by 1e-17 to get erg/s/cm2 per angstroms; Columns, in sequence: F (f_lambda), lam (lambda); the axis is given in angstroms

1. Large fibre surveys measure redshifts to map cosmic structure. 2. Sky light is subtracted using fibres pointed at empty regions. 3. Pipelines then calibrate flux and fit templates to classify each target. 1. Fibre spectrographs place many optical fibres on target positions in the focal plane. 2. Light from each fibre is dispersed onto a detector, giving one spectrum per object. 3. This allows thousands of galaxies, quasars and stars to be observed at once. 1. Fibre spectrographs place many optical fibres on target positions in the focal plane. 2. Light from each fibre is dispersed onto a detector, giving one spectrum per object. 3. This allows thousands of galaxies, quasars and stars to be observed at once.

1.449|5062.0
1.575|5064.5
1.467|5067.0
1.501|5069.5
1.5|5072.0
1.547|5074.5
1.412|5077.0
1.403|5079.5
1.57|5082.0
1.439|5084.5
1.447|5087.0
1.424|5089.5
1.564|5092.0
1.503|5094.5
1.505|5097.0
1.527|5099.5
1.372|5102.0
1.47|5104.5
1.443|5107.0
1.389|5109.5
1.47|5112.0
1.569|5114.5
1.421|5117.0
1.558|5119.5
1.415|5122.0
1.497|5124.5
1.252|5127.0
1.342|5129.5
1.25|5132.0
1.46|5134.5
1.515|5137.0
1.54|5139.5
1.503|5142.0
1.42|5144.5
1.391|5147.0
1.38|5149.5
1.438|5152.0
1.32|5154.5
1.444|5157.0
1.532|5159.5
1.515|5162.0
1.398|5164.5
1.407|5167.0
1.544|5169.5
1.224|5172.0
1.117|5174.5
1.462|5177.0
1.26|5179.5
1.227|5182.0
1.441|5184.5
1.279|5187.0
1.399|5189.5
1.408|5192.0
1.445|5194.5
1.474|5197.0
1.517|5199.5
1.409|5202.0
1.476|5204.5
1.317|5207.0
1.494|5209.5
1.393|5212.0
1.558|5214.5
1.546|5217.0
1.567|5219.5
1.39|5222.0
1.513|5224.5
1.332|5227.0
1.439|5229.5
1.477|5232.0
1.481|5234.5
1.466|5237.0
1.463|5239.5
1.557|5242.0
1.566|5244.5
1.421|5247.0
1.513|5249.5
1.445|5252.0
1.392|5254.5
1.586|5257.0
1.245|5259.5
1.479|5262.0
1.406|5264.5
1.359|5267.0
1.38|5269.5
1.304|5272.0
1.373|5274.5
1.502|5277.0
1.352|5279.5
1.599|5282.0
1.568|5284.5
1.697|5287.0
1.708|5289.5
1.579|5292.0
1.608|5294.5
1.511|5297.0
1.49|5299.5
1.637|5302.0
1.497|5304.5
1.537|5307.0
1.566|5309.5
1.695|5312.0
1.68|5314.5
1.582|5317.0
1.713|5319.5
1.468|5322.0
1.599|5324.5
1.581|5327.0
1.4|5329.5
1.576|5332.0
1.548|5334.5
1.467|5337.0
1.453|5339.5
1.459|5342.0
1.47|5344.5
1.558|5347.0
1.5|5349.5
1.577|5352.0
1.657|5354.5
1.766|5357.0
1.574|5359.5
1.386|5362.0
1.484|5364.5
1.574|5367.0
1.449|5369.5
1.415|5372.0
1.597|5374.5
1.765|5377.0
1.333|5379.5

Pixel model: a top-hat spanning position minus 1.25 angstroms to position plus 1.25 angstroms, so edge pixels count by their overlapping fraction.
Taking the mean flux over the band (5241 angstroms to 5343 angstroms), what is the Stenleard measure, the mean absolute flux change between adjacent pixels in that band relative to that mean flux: 0.066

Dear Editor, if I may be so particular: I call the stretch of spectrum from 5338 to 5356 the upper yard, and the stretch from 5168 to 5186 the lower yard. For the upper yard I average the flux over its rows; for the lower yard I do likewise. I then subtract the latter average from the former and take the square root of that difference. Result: 0.45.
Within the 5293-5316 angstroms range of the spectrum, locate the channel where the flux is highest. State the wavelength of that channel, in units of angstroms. 5312.0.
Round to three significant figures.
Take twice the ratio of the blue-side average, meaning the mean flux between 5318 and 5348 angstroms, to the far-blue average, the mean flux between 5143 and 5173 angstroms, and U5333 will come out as 2.15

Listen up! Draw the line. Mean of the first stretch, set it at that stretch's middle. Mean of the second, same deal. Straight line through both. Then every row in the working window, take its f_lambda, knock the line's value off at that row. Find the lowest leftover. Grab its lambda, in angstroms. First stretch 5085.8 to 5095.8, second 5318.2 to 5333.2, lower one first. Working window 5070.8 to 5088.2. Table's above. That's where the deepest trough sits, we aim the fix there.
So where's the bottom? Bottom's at 5079.5 angstroms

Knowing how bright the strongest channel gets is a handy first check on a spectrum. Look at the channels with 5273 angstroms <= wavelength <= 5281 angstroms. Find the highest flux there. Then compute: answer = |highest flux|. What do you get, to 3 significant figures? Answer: 1.50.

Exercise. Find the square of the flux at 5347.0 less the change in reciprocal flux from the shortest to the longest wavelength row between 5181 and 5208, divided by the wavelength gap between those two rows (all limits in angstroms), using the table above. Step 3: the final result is 2.43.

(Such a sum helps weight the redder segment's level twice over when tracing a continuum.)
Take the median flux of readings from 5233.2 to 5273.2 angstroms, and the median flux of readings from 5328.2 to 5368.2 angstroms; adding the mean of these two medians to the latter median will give 3.01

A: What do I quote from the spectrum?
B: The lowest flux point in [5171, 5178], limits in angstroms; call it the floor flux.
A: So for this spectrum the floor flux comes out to 1.117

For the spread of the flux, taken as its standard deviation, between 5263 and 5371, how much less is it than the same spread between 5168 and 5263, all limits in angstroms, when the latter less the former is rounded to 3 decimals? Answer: 0.001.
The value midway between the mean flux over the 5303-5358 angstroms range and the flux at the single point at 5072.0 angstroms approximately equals 1.53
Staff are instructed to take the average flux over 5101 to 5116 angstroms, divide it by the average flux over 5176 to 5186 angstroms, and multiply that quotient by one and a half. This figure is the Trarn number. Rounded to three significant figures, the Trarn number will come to 1.62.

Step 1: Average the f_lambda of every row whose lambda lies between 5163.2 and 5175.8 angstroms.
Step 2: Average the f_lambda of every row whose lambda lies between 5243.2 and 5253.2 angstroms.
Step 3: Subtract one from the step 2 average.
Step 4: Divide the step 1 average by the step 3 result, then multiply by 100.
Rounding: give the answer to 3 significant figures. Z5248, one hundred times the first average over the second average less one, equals 275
